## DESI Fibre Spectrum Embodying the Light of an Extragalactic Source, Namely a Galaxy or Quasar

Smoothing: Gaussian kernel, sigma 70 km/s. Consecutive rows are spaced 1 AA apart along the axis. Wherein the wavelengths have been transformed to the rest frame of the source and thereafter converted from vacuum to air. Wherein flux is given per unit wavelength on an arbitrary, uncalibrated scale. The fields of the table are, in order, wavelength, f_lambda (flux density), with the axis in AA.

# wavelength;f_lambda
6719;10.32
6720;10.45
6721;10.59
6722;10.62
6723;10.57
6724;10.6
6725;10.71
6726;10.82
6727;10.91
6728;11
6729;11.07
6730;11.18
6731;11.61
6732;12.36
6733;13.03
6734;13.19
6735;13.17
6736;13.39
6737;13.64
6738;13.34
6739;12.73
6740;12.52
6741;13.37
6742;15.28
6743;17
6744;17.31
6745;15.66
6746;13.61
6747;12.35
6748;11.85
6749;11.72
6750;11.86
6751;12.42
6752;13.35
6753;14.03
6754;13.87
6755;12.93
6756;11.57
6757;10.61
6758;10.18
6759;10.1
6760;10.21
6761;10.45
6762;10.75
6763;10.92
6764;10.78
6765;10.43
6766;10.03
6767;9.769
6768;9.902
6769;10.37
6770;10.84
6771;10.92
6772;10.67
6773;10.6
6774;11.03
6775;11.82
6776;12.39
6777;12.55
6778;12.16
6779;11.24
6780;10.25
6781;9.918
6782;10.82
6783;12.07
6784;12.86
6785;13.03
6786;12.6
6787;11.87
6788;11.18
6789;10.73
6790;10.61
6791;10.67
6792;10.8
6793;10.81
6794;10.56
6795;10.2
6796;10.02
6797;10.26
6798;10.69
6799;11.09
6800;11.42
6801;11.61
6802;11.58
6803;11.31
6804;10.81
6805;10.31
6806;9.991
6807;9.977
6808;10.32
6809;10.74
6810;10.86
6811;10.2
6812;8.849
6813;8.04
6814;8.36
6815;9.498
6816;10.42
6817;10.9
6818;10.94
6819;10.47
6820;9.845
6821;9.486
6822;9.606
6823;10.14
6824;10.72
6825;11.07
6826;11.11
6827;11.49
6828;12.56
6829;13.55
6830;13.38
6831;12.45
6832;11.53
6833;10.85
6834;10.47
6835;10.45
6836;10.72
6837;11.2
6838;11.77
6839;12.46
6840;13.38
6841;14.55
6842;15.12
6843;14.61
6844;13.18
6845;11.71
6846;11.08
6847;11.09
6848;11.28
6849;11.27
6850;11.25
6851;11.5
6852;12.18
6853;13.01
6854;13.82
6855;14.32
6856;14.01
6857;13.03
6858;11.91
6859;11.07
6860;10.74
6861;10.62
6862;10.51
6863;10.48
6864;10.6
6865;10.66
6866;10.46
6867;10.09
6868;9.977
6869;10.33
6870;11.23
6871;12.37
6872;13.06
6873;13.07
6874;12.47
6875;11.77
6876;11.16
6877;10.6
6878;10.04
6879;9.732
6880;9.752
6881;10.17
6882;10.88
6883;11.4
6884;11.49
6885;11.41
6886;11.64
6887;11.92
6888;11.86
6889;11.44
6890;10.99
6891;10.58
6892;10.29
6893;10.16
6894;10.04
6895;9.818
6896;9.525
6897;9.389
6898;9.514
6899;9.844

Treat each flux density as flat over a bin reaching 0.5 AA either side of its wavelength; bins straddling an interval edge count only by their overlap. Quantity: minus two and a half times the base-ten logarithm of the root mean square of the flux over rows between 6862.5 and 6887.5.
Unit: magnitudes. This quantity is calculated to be -2.61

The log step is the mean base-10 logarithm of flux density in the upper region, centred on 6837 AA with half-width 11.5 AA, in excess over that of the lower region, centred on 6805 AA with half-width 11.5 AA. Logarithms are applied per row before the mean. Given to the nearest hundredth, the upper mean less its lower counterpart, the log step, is 0.07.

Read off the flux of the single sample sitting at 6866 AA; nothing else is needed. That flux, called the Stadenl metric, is 10.46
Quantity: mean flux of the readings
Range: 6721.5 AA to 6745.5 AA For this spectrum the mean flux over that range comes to 12.7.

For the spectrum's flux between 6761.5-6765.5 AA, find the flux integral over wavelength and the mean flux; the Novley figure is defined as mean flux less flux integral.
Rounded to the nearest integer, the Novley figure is -32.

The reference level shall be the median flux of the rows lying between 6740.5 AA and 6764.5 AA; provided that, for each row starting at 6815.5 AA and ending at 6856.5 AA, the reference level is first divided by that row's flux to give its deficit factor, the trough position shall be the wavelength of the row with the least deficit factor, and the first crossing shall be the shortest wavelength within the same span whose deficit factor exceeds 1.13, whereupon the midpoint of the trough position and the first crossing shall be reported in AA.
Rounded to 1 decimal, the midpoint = 6829.0 AA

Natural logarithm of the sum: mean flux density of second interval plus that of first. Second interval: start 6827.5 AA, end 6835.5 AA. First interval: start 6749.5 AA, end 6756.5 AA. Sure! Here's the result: 3.209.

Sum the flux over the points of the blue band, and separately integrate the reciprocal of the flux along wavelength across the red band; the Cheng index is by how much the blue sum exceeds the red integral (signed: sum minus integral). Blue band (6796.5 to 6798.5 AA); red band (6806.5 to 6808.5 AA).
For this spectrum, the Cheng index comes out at 20.8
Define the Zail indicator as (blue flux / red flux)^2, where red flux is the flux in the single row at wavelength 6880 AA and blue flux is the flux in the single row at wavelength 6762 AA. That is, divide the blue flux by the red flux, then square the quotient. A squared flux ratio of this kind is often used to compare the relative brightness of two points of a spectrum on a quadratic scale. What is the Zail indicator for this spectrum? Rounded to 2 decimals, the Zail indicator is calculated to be 1.22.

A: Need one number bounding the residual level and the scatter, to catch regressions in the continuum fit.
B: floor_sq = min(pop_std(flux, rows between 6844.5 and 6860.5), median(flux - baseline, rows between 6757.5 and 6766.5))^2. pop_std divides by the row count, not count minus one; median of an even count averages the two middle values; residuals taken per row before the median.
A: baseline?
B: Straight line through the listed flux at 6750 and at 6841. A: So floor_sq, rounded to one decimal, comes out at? 3.5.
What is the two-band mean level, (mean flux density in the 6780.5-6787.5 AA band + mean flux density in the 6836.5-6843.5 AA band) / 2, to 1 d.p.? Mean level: 12.6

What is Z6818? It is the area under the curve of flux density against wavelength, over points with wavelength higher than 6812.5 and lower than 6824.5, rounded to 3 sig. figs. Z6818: 118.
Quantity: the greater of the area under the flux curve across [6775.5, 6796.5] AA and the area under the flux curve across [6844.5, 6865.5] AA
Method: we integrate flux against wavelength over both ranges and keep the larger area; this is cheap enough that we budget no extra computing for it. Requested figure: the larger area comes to 246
